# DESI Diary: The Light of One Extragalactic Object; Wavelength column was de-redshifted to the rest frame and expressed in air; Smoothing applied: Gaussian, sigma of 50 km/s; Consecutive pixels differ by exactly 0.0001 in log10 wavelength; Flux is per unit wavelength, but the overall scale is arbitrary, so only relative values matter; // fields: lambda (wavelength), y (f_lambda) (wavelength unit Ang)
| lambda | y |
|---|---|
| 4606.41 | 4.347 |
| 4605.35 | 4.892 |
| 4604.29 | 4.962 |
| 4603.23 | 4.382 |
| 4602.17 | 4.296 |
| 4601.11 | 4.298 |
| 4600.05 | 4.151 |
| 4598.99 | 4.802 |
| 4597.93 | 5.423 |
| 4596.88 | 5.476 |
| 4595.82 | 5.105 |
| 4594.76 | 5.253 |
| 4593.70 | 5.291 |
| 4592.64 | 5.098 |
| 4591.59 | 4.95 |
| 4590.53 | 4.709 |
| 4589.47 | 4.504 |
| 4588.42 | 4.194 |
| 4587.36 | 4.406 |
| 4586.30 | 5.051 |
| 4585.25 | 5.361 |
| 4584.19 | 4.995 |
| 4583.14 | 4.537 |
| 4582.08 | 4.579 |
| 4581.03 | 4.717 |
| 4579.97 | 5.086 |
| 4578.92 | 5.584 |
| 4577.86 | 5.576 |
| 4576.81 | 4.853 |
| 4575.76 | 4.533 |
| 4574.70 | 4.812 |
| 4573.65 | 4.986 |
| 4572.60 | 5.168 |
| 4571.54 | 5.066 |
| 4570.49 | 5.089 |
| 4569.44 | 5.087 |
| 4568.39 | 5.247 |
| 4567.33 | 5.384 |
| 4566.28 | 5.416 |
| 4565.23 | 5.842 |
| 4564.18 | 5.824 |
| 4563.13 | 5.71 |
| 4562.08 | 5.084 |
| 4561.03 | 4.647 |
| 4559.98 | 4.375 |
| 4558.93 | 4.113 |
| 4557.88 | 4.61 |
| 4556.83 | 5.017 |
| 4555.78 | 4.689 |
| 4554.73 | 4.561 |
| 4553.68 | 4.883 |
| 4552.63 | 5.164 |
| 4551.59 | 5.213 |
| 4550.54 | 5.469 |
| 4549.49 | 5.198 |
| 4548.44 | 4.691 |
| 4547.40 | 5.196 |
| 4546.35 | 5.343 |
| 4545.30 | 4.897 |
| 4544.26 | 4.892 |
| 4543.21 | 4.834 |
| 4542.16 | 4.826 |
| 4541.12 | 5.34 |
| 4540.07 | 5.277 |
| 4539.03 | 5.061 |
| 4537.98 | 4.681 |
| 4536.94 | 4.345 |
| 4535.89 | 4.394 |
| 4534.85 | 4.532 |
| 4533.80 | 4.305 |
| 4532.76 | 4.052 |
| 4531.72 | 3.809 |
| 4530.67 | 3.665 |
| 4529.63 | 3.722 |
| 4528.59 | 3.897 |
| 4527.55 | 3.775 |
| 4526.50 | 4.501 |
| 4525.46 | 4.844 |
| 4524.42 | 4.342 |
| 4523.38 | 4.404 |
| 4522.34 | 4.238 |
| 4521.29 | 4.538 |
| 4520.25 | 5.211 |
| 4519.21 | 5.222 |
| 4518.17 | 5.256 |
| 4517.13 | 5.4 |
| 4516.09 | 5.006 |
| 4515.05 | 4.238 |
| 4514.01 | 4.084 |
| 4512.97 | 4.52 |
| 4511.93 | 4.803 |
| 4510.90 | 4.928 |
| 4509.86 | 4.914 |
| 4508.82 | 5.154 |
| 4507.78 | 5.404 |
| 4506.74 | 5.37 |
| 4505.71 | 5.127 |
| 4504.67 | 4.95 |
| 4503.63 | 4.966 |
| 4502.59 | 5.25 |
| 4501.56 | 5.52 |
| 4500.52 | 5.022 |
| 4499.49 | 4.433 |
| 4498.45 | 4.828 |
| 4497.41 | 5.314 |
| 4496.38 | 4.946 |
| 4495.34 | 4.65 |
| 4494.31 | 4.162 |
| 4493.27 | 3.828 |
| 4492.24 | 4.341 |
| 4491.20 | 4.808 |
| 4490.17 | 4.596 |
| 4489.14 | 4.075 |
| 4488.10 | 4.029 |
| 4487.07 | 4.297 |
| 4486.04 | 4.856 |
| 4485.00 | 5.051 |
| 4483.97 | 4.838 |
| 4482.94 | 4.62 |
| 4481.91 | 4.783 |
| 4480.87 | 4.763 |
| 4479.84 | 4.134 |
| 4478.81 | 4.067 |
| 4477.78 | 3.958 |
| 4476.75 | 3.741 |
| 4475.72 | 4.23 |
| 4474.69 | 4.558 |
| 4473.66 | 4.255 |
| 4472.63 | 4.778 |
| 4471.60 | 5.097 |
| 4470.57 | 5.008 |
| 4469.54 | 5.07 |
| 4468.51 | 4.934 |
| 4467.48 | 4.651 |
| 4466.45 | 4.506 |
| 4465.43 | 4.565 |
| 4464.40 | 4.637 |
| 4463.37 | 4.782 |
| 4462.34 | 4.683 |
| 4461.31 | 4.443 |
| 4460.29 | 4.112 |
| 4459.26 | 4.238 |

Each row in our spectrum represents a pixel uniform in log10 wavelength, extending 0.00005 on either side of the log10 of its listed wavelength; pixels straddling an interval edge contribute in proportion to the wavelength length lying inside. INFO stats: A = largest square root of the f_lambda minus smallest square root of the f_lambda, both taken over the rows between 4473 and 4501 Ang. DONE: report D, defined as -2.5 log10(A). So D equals 1.08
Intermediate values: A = 0.371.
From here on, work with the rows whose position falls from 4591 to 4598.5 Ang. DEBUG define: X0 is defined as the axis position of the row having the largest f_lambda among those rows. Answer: 4596.88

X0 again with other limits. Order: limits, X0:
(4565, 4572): 4565.23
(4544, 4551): 4550.54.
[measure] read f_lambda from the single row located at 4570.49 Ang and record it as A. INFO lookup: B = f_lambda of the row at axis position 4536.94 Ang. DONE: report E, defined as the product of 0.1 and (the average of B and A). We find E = 0.47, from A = 5.089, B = 4.345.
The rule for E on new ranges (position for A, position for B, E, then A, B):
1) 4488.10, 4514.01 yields 0.41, 4.029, 4.084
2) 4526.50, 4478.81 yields 0.43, 4.501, 4.067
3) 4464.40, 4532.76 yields 0.43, 4.637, 4.052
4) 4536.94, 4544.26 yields 0.46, 4.345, 4.892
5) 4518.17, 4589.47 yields 0.49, 5.256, 4.504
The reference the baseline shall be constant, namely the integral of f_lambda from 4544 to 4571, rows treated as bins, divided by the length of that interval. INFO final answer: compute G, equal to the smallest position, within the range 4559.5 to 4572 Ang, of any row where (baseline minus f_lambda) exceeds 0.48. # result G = 4559.98 Ang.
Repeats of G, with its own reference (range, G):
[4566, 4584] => 4575.76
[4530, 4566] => 4530.67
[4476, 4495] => 4476.75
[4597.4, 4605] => 4600.05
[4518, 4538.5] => 4521.29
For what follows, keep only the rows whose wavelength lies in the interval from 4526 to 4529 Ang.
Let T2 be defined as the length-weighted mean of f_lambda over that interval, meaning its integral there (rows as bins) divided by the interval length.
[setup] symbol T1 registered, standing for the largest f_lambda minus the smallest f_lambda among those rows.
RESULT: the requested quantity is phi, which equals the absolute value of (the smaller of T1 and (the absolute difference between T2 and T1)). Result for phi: 0.73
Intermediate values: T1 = 0.73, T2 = 4.05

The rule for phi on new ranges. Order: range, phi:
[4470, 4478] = 1.36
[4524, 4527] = 0.50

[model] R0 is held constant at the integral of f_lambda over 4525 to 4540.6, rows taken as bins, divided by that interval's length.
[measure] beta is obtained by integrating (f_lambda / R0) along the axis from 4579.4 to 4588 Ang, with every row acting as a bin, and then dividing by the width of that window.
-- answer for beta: 1.12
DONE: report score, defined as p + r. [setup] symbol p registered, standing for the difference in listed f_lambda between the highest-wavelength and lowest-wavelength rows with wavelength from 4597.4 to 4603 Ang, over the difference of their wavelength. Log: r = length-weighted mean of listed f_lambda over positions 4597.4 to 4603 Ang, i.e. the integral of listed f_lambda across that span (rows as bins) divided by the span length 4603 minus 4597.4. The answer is 4.32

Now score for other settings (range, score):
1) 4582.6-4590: 4.72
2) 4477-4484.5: 4.57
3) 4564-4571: 5.28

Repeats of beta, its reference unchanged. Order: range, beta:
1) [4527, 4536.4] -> 0.93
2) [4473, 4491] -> 1.02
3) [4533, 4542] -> 1.09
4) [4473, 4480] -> 0.96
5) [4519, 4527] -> 1.07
